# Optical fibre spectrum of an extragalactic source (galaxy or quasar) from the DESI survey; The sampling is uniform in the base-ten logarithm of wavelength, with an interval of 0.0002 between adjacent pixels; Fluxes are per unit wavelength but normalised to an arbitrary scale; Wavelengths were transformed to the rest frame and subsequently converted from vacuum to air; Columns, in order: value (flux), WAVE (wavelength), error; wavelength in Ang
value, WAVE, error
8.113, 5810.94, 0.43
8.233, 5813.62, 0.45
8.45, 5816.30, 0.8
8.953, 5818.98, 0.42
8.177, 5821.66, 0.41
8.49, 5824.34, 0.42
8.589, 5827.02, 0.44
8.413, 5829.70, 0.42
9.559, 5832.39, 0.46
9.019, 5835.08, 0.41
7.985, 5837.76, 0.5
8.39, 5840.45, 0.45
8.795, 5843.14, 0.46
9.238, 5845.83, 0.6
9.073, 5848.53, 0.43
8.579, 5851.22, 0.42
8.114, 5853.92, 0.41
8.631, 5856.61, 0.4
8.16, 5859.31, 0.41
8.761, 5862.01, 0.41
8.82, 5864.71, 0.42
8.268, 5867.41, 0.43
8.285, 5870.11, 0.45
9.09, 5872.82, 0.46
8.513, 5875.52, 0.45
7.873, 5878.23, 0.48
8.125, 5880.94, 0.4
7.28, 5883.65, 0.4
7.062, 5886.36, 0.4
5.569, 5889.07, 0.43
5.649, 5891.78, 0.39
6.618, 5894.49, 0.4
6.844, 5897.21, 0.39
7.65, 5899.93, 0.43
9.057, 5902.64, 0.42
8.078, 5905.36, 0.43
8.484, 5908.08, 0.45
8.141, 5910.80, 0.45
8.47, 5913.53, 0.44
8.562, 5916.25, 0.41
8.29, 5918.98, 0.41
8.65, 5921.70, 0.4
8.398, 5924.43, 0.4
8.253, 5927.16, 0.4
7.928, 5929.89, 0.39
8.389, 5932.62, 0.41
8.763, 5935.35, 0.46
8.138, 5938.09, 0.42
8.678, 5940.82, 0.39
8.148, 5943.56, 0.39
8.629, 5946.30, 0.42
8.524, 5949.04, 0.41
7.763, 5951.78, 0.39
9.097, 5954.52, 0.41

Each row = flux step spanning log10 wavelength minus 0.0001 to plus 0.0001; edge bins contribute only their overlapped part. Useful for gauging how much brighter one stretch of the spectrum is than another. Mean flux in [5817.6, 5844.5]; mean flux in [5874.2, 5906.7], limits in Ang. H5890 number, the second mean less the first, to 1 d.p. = -1.3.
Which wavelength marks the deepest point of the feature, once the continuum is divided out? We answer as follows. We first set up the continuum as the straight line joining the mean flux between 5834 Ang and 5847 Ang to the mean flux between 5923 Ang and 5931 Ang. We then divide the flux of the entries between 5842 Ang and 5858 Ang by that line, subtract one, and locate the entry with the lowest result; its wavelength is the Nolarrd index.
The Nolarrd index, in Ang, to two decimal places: 5853.92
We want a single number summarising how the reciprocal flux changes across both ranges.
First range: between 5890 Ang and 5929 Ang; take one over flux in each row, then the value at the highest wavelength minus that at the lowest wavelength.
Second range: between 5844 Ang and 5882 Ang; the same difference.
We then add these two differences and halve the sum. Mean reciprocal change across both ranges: -0.021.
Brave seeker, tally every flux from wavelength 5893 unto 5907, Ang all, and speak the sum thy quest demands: 38.2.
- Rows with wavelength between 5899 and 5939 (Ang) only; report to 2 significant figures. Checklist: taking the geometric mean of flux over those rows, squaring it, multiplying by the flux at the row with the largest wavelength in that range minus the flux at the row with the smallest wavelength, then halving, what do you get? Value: 17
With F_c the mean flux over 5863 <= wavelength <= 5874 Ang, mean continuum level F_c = 8.6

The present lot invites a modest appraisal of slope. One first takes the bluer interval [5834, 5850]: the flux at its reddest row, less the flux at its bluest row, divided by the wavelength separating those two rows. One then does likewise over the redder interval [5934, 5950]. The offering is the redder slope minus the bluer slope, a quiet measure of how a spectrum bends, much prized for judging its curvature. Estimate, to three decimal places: -0.021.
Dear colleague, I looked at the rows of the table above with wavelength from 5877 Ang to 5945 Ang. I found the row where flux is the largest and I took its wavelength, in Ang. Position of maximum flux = 5902.64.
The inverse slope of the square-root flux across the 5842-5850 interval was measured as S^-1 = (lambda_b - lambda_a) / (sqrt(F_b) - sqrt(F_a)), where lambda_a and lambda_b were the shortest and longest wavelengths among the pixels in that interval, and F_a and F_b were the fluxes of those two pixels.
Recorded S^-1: 116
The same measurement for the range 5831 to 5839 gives -20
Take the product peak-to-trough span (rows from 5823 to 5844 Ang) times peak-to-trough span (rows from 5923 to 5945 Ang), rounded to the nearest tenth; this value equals 1.3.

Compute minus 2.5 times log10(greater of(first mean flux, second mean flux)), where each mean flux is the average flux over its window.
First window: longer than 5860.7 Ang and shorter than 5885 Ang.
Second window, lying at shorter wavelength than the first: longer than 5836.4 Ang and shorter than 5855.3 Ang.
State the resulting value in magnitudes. -2.336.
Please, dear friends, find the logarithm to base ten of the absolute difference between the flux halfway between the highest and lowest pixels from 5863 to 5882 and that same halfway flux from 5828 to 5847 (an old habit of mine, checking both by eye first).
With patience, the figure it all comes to -0.5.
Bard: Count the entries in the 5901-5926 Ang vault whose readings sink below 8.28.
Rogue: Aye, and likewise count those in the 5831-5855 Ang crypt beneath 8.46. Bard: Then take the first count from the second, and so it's 1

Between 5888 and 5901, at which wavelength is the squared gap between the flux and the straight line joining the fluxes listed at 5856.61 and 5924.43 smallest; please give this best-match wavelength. 5899.93 Ang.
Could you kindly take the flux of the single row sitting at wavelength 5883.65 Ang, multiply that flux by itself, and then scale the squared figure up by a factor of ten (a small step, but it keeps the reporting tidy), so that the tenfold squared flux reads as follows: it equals 530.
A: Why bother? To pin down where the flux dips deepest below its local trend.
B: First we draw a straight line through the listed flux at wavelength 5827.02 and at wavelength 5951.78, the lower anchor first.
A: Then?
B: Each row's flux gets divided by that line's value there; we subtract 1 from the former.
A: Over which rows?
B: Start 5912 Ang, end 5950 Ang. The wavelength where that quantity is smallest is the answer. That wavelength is 5929.89 Ang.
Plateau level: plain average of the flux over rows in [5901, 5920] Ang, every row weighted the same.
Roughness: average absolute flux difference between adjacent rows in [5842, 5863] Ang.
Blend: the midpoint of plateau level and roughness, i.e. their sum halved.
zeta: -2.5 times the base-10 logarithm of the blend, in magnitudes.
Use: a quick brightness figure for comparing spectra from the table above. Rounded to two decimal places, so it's -1.62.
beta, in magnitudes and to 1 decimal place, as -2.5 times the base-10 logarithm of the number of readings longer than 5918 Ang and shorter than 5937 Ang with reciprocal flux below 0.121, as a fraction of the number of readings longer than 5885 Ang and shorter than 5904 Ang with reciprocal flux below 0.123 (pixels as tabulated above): -1.7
